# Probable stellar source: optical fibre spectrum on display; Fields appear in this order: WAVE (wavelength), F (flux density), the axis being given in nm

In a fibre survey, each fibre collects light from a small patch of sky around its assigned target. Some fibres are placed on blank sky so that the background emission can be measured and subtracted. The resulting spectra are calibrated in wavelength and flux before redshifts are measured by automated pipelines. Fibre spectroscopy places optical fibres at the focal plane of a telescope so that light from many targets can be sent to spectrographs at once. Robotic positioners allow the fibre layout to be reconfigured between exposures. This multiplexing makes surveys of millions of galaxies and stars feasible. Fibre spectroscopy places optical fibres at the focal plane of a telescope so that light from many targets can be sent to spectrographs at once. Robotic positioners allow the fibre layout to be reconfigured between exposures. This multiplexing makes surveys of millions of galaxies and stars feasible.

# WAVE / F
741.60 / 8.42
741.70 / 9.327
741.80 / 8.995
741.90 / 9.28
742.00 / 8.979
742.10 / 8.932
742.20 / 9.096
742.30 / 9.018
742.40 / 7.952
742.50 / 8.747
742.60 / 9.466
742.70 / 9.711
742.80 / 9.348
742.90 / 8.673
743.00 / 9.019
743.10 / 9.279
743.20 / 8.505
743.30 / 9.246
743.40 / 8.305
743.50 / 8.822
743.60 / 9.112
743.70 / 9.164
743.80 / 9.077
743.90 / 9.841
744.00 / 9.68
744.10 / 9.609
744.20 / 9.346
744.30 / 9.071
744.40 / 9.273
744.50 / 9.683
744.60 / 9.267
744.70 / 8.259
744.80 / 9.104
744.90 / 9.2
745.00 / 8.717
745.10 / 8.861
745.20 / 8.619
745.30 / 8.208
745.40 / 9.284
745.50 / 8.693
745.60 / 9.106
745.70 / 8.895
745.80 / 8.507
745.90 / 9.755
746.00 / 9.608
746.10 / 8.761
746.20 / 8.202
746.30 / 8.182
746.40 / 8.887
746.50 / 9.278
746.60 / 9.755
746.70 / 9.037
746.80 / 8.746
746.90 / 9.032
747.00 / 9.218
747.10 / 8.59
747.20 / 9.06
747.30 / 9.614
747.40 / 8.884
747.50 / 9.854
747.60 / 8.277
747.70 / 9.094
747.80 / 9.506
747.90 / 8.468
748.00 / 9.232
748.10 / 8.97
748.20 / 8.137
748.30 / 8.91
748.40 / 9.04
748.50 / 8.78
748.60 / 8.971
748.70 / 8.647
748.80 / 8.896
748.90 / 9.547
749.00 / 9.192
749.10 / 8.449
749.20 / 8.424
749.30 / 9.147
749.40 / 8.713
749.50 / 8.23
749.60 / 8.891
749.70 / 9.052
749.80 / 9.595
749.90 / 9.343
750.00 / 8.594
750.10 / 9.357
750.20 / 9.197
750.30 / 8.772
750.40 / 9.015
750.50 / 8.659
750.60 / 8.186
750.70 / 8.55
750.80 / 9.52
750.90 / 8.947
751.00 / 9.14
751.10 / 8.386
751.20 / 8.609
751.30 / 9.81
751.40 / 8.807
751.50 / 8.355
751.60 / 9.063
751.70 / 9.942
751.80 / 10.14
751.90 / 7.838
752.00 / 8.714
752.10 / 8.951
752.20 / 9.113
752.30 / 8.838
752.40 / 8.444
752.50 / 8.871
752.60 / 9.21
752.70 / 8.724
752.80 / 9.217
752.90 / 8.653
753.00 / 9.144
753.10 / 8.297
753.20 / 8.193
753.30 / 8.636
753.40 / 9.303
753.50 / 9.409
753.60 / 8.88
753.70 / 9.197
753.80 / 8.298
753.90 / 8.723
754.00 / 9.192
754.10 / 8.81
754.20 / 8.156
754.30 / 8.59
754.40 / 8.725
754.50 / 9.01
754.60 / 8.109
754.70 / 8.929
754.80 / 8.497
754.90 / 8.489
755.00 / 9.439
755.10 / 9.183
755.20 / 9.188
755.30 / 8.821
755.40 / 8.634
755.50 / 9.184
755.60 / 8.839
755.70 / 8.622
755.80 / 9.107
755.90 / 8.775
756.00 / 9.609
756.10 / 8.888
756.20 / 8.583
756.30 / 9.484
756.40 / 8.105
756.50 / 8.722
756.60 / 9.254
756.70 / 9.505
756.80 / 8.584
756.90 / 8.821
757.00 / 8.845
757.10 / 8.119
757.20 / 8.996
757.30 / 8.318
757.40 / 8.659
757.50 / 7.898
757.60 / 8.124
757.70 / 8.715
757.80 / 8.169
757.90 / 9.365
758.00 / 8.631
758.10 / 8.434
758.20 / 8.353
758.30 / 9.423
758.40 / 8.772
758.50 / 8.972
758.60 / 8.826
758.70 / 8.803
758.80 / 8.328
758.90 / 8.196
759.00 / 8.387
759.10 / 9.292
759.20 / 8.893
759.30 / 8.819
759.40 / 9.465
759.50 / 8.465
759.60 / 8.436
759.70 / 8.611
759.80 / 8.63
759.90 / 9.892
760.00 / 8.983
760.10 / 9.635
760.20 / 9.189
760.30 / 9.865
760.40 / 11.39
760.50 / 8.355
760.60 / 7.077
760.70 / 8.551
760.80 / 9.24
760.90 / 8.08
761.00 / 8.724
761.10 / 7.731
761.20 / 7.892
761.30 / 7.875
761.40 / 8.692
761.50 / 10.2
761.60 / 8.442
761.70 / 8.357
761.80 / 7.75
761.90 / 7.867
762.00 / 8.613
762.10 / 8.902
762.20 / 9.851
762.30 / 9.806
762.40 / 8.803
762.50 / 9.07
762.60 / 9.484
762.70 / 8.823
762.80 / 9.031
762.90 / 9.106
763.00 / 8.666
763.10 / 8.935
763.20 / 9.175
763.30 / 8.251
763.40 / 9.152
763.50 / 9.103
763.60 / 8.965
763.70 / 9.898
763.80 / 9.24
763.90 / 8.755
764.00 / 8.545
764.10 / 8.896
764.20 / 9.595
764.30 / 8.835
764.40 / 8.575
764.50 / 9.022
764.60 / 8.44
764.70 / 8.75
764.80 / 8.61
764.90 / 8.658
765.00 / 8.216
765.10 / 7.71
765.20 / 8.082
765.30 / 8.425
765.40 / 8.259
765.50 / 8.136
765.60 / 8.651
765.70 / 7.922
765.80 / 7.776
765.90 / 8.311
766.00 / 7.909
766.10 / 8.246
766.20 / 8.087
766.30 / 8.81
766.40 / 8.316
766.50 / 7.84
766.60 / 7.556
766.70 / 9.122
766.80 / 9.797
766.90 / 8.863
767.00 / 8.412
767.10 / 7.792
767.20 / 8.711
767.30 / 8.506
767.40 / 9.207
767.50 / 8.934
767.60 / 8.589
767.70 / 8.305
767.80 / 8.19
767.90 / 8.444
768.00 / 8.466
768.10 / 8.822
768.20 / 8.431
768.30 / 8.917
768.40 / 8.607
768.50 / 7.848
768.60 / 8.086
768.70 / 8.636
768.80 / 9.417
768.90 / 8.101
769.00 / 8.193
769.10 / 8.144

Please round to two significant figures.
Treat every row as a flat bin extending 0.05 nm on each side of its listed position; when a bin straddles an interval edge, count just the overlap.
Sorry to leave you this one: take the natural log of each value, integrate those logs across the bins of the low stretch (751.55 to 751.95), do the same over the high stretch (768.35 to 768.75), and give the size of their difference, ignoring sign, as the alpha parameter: 0.042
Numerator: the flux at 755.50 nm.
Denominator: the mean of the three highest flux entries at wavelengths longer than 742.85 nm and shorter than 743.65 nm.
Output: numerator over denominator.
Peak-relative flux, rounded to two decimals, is 1.00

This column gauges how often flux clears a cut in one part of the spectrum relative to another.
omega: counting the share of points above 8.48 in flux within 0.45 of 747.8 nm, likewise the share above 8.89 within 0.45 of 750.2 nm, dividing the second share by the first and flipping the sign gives -0.8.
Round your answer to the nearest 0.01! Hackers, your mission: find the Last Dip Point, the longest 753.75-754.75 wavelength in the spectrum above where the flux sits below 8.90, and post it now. 754.60 nm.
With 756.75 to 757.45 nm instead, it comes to 757.40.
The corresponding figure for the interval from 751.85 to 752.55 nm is 752.50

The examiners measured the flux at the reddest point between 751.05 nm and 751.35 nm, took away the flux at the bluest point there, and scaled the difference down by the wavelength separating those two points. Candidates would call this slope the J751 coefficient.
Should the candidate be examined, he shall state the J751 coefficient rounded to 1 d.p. 7.1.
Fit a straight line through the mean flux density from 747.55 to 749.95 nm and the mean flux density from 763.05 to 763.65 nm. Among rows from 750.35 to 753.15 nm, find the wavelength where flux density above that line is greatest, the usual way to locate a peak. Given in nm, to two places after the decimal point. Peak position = 751.80 nm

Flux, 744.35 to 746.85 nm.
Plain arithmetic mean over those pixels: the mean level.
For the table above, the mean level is 8.96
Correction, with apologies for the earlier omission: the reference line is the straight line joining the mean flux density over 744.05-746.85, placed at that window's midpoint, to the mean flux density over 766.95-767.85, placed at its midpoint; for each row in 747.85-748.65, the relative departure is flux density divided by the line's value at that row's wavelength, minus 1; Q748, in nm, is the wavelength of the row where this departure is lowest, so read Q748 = 748.20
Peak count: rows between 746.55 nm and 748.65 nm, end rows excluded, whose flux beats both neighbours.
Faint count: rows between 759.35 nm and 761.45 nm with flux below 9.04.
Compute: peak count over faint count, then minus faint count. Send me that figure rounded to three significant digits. -13.6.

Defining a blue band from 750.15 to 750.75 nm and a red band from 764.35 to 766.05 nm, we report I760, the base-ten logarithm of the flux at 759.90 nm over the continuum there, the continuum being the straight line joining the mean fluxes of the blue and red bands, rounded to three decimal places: 0.068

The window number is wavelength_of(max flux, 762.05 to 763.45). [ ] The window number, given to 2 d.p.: 762.20 nm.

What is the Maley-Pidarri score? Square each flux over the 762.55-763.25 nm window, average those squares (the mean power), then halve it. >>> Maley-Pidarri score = 40.8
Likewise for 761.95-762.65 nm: 42.6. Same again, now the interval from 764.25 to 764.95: 37.8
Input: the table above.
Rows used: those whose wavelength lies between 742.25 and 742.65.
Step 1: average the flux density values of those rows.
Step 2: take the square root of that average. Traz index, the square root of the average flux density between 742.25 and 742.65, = 2.97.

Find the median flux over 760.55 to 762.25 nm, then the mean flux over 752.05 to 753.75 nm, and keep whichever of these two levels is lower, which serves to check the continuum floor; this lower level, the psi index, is 8.44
